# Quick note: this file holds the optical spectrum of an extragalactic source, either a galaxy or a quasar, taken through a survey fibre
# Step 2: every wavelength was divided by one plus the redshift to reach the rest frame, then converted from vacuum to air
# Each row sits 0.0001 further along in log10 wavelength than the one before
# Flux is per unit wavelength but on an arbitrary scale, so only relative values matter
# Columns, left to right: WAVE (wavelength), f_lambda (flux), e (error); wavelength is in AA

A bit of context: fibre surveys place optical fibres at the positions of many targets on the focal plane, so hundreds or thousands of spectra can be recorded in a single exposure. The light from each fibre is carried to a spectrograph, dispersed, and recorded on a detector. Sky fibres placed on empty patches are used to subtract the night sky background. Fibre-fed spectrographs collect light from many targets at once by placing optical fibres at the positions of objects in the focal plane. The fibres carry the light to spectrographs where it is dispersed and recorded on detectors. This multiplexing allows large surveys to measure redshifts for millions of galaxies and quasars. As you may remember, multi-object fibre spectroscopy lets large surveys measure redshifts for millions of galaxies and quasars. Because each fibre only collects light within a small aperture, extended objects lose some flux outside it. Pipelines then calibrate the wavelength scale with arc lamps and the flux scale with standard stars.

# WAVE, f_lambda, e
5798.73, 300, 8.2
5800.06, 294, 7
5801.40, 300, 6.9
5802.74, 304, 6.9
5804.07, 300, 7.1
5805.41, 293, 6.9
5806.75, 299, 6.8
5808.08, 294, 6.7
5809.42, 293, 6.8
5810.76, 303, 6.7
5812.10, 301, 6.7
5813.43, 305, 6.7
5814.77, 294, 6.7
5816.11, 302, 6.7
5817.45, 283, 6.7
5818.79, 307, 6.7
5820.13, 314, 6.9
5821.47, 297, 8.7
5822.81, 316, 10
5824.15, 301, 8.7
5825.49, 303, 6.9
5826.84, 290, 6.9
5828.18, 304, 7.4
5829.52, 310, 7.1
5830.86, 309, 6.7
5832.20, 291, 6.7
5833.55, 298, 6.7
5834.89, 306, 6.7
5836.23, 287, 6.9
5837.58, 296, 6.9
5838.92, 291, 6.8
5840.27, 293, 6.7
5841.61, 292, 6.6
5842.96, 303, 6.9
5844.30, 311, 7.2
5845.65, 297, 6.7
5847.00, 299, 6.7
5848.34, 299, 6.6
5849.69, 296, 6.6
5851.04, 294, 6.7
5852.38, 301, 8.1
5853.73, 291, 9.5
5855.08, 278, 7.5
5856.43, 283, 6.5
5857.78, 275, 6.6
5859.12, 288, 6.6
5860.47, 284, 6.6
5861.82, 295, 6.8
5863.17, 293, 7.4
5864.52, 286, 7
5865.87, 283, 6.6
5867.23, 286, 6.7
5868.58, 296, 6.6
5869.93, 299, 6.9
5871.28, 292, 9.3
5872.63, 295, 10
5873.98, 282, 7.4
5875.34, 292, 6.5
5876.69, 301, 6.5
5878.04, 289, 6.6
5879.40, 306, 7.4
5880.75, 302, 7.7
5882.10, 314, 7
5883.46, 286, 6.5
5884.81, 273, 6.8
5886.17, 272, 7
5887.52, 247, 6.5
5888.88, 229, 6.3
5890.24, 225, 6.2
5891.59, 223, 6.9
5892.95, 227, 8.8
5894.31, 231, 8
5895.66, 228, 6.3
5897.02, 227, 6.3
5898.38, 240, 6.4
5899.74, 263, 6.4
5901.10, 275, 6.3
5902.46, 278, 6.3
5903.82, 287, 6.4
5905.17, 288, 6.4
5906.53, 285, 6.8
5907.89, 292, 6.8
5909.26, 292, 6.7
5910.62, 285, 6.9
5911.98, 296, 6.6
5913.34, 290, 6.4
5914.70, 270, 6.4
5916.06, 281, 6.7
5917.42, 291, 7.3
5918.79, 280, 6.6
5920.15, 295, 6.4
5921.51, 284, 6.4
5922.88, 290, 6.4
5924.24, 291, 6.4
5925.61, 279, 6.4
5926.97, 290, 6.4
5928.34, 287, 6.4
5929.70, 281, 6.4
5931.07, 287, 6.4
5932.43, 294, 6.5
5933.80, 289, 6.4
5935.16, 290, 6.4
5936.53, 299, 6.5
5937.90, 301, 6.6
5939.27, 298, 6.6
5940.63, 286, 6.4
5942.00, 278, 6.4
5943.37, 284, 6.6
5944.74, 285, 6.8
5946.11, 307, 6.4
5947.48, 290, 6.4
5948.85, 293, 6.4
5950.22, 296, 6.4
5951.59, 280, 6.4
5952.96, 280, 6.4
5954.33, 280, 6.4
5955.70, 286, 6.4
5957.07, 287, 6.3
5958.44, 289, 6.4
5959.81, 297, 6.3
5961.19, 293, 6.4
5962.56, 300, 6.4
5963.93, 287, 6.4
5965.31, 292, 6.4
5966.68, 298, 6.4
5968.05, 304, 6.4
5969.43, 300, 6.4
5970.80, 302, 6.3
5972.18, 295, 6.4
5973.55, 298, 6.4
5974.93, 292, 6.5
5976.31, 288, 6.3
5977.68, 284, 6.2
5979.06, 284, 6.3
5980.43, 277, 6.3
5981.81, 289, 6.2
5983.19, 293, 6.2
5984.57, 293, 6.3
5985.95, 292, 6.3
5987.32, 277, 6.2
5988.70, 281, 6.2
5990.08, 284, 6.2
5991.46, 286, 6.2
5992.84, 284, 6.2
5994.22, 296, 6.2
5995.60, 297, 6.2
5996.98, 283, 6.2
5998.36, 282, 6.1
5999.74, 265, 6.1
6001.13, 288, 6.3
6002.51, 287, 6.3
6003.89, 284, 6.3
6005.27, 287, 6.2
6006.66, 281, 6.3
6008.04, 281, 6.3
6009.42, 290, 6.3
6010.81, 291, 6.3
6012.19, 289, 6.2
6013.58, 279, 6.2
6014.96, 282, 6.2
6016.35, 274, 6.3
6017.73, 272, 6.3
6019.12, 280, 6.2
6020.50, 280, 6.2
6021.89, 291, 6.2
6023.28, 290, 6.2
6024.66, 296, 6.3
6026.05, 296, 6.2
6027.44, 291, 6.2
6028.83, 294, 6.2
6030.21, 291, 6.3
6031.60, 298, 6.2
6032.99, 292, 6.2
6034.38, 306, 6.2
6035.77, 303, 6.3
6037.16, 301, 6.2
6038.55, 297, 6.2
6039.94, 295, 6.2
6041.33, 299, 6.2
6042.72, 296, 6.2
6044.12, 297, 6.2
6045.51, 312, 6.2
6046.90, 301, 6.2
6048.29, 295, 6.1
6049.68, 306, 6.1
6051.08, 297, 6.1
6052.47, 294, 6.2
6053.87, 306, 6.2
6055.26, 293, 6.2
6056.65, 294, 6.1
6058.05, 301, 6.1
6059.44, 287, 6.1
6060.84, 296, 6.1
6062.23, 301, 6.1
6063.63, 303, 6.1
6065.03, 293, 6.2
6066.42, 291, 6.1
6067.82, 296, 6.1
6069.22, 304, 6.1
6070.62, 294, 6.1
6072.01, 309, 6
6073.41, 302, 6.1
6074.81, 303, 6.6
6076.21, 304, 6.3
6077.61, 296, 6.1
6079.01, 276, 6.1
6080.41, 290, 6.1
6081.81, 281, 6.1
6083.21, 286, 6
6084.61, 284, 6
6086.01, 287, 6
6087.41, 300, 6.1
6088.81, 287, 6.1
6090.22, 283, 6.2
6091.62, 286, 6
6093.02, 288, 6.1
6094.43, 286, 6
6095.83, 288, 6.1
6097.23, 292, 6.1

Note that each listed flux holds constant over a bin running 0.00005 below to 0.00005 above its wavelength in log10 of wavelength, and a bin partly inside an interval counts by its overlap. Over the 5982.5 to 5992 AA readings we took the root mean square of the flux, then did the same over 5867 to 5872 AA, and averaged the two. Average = 290.0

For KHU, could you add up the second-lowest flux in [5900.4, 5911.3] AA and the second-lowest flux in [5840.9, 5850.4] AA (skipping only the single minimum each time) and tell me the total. 574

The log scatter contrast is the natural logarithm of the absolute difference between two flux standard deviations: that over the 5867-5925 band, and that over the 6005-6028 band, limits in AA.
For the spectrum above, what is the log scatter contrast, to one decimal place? 2.9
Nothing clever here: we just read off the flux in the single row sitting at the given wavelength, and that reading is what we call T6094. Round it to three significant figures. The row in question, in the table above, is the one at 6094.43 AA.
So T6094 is 286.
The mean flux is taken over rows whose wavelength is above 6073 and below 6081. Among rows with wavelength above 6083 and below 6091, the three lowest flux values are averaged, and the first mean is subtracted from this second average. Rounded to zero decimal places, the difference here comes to -11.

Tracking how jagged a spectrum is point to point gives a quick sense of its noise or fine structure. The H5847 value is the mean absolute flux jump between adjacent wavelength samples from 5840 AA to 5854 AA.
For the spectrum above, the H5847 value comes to 5.8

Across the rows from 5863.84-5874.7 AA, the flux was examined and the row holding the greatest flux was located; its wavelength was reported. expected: 5869.93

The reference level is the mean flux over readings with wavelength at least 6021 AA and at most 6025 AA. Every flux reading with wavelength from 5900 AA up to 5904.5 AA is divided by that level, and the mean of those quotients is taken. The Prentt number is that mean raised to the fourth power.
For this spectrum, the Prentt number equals 0.84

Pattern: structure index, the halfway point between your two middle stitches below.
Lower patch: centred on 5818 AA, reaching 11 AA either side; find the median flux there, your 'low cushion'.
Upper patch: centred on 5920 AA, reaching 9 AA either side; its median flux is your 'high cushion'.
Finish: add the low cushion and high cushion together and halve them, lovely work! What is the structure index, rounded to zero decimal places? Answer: 296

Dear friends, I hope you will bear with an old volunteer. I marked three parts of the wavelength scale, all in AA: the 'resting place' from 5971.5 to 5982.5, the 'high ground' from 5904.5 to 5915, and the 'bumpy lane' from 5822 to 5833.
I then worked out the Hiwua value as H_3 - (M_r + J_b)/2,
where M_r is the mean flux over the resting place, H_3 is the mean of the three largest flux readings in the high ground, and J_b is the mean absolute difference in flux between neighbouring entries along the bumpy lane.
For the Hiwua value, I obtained 144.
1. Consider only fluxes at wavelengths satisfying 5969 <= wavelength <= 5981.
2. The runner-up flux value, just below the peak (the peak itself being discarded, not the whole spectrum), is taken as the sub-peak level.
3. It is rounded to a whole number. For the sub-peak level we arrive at 300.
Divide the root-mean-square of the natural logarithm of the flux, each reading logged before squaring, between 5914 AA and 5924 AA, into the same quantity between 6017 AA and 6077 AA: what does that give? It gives 1.007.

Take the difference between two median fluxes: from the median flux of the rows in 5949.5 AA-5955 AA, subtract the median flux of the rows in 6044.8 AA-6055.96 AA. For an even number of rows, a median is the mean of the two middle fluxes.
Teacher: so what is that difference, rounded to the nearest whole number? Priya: -19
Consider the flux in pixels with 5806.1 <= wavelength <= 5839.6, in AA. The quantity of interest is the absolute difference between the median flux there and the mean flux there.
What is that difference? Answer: 1.2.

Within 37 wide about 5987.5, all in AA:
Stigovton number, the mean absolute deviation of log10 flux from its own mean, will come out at 0.0093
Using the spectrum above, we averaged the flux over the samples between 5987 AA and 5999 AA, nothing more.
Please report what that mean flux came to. 286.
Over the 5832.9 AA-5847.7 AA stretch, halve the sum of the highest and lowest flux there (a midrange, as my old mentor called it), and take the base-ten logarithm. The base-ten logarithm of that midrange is 2.48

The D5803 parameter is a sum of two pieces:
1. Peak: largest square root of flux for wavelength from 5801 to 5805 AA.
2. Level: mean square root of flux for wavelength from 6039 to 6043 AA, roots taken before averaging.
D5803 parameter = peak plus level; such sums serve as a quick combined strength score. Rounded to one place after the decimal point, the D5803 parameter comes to 34.7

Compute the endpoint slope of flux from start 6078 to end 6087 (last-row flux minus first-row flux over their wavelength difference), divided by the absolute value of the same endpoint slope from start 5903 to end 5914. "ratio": 5.0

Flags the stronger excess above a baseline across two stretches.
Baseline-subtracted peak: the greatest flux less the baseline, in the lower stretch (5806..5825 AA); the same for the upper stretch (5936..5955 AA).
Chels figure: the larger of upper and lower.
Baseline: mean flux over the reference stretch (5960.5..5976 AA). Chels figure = 20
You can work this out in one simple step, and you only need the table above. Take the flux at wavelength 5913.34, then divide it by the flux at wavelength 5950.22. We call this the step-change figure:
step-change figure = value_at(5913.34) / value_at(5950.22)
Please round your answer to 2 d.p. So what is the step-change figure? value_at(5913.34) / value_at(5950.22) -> 0.98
